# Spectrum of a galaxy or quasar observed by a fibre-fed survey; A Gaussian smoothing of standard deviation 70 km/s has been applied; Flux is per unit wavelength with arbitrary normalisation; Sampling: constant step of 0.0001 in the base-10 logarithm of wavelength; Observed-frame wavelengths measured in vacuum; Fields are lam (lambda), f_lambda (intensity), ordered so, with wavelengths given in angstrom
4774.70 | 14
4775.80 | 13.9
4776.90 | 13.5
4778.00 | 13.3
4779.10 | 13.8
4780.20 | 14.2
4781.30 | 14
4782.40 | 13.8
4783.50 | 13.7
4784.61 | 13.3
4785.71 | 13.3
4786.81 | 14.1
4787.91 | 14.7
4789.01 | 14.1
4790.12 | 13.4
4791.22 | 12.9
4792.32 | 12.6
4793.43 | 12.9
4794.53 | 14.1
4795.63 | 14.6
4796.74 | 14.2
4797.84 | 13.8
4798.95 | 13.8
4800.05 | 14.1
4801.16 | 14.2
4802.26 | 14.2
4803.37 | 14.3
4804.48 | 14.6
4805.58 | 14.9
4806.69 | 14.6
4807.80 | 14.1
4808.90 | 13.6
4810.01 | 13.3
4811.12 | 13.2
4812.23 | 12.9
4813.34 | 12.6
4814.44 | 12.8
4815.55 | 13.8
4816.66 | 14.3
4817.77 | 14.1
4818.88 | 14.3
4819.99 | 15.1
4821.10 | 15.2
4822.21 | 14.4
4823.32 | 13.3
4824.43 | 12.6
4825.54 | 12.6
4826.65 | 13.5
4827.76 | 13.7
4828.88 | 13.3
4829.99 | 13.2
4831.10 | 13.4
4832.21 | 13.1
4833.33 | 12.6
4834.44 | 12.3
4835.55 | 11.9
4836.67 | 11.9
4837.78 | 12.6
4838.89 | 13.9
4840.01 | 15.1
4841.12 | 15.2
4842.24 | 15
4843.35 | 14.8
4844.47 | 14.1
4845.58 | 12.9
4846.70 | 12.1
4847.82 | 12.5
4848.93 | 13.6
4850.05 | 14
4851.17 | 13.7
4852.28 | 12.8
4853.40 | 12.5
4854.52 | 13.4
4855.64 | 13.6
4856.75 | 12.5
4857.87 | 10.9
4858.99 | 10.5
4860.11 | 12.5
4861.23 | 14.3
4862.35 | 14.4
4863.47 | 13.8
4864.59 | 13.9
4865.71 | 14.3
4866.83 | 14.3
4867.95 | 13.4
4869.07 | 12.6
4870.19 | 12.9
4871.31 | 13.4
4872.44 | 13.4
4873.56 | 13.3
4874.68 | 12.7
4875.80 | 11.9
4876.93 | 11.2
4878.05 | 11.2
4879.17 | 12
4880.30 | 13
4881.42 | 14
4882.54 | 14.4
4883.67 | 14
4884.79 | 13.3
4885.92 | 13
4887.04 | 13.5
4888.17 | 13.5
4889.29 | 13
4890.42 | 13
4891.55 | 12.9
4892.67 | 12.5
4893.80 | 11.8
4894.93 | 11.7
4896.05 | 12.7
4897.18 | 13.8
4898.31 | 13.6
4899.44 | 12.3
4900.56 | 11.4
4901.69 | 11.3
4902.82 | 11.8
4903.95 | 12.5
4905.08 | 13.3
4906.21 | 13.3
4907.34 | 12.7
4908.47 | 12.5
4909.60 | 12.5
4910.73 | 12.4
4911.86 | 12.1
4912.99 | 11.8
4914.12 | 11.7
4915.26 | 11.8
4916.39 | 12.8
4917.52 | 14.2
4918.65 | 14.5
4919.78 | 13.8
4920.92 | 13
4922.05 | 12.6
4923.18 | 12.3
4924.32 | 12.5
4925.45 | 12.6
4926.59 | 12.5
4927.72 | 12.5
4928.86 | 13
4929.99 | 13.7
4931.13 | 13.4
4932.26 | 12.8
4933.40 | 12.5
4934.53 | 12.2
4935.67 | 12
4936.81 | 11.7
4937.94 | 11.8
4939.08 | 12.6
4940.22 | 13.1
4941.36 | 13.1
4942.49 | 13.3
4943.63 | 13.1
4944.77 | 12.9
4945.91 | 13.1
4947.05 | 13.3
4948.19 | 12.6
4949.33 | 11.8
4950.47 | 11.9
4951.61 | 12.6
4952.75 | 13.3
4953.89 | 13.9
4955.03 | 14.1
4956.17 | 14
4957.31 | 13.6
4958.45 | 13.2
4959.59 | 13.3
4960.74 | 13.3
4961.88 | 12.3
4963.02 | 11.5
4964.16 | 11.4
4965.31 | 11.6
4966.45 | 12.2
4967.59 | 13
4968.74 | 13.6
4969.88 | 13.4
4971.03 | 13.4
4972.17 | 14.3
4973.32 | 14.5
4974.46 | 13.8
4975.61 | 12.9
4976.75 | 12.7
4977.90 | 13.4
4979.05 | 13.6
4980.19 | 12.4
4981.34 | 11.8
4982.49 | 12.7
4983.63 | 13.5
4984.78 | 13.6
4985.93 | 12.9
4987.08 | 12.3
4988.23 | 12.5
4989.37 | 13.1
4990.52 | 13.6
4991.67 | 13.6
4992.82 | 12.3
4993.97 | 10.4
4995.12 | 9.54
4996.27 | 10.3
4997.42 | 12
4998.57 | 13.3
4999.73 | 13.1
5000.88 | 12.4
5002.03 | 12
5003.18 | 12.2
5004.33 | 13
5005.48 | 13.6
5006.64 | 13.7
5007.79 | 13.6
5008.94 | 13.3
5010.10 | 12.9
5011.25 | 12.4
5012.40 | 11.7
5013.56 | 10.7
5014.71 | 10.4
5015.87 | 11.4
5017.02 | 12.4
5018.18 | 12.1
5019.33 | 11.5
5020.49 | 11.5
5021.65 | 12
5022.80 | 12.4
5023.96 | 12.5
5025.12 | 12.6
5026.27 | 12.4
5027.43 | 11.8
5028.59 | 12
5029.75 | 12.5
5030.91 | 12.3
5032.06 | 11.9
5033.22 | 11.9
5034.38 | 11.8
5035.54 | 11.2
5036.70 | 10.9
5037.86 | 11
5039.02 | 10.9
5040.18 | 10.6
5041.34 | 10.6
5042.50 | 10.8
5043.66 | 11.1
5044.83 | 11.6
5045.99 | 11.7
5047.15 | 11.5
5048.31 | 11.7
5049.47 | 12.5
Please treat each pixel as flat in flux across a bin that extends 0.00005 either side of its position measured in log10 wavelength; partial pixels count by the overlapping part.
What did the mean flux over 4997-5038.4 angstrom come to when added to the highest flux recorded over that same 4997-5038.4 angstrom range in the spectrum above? 26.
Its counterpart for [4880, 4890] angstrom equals 28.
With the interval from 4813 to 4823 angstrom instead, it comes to 29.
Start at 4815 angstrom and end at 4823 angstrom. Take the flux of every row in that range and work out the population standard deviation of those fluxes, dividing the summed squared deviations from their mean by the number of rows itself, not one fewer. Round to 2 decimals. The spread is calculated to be 0.47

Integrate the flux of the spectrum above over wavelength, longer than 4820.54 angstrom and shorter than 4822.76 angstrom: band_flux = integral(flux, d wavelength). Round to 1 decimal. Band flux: 32.9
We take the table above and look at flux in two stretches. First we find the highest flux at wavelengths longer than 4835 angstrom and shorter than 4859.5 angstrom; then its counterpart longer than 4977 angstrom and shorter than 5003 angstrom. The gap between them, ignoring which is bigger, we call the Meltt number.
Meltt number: 1.60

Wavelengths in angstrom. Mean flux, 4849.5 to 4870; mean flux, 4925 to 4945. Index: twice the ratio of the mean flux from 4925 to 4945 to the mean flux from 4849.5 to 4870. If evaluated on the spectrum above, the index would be 1.93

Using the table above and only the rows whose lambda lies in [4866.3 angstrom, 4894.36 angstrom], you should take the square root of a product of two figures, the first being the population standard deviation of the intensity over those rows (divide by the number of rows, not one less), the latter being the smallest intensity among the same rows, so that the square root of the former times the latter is 3.1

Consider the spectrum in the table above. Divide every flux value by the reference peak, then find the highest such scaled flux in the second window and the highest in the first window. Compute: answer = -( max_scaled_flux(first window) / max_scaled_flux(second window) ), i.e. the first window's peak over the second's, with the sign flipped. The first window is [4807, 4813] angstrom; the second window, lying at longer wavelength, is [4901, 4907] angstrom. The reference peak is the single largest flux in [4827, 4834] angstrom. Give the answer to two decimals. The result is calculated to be -1.06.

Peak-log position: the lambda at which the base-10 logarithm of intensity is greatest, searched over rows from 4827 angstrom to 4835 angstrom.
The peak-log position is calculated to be 4827.76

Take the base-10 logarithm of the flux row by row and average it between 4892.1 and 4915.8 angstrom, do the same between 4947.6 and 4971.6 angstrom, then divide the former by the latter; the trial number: 0.98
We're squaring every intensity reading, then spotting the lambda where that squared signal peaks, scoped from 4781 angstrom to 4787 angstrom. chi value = 4786.81 angstrom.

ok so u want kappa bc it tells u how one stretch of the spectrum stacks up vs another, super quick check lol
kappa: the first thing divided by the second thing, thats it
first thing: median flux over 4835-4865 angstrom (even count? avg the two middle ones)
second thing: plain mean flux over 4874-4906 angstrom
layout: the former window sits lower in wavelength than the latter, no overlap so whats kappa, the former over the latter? 1.07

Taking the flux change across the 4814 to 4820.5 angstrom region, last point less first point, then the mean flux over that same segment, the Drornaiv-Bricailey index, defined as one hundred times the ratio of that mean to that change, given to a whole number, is 612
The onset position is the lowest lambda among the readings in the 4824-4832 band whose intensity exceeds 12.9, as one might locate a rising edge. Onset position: 4826.65 angstrom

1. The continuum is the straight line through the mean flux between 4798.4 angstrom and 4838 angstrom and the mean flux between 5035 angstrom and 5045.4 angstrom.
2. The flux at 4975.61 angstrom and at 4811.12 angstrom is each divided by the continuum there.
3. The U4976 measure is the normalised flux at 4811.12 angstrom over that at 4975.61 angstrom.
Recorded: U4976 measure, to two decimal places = 0.88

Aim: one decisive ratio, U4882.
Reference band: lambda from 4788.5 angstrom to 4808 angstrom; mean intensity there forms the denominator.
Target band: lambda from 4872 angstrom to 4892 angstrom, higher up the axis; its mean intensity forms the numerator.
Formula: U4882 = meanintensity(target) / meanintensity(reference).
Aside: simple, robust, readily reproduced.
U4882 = 0.928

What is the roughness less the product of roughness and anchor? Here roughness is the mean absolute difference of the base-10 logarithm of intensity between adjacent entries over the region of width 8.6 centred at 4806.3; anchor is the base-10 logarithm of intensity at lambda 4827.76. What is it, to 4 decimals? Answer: -0.0014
